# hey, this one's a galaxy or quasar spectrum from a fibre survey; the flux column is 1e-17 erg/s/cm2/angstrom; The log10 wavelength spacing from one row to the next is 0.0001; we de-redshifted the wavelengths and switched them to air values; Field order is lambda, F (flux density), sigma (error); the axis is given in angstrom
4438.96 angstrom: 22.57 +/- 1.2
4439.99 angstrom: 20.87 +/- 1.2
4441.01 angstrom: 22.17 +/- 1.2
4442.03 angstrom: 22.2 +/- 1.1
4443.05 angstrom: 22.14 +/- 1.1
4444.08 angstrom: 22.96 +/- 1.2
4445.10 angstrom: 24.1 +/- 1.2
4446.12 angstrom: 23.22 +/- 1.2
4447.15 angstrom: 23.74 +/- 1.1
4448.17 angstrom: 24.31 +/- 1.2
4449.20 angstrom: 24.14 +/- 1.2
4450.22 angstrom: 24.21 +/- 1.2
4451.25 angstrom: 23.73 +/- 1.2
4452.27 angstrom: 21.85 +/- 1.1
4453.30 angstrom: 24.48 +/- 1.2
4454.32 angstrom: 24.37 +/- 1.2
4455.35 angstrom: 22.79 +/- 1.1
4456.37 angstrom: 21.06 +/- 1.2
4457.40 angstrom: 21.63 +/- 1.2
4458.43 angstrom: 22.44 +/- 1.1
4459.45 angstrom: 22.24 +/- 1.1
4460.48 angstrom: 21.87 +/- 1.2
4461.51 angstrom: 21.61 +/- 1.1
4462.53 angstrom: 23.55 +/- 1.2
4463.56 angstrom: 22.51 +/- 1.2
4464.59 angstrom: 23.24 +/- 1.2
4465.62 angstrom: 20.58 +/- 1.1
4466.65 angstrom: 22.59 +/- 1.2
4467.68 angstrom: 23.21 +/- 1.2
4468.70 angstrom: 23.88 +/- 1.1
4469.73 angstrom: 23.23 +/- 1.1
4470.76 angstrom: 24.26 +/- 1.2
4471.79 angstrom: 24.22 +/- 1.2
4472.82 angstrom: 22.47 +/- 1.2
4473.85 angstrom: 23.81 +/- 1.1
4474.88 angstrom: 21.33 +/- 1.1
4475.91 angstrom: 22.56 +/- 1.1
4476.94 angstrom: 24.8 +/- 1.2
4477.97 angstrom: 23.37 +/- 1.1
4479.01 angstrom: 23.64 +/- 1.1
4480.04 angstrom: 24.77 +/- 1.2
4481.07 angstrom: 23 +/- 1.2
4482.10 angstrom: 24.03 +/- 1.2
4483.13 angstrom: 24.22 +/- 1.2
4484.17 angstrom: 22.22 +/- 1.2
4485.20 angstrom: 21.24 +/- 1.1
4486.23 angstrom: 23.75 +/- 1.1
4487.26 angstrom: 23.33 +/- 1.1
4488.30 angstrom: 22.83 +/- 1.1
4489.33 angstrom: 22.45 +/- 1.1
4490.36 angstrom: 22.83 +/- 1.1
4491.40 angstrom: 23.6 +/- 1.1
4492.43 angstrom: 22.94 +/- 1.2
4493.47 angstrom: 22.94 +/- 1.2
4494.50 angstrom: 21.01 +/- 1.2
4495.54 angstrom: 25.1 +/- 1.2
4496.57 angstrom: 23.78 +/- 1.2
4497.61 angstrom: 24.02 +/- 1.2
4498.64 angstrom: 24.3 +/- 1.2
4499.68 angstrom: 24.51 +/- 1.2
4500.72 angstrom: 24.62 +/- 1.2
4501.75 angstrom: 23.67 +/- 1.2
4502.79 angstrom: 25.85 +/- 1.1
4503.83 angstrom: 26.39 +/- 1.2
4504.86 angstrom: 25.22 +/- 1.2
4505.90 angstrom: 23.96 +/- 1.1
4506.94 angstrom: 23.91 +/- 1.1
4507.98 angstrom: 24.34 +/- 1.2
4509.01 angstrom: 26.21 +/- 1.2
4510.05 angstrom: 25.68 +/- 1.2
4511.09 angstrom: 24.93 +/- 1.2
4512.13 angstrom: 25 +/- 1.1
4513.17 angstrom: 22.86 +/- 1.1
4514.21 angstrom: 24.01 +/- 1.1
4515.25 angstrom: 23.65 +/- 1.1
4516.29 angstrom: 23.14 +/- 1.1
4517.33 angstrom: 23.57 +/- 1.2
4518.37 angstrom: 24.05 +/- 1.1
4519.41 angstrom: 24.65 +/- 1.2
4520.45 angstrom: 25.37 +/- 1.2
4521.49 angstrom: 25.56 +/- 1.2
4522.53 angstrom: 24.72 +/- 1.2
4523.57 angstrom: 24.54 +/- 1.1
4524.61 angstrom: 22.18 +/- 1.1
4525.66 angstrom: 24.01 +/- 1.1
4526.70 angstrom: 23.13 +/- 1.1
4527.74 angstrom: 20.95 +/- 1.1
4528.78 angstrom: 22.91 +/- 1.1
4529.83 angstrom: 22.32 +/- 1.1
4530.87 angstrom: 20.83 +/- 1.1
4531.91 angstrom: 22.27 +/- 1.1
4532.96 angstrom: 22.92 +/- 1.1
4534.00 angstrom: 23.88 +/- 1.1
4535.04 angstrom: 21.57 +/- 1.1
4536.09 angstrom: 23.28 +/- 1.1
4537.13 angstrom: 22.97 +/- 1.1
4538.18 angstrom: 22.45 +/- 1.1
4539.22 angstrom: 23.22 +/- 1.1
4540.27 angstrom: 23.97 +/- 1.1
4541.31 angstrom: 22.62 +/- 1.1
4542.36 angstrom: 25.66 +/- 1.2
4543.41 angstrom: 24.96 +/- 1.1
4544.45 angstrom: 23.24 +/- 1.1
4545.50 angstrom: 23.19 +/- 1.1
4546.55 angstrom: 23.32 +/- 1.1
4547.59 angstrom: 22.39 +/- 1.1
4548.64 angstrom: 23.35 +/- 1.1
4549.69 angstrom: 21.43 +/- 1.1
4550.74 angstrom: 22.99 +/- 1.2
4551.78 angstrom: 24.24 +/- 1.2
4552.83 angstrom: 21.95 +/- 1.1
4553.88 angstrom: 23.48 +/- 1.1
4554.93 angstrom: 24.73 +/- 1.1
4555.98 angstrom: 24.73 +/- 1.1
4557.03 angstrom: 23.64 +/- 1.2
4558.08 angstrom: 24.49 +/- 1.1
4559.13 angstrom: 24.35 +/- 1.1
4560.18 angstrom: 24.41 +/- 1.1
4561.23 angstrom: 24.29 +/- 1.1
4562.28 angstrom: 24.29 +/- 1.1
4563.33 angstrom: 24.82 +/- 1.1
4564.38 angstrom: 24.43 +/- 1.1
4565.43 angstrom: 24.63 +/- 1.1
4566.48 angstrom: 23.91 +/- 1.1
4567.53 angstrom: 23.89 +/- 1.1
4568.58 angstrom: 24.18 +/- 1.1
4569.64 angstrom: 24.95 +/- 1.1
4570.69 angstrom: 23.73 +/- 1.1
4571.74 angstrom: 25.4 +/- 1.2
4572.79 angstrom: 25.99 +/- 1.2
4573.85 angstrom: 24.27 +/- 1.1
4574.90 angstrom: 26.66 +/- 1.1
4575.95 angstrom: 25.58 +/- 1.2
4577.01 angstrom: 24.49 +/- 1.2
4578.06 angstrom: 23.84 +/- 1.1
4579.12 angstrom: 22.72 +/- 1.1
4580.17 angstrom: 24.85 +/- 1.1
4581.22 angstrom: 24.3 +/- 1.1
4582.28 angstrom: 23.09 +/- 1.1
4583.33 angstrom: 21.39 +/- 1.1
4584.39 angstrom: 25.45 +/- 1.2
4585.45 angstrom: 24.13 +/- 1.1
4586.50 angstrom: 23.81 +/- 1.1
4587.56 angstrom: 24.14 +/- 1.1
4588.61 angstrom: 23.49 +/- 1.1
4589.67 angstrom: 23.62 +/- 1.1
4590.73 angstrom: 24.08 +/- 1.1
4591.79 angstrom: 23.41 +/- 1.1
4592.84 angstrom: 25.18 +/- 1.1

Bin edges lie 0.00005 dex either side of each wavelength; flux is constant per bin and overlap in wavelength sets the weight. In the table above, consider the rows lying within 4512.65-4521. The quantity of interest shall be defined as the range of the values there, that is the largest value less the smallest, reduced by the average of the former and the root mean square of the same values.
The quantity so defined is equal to -10.7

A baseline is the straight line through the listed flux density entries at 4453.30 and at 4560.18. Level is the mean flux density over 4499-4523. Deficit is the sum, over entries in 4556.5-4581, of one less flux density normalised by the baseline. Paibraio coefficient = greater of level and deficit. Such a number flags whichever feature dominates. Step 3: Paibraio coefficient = 24.6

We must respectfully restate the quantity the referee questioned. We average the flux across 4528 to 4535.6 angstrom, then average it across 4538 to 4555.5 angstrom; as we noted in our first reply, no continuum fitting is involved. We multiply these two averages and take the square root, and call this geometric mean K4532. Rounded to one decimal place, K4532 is 22.9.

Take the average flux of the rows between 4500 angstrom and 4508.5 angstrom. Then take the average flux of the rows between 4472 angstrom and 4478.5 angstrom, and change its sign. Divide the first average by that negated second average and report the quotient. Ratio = -1.07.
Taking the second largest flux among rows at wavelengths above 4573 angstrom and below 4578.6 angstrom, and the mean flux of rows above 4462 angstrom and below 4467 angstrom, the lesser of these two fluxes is 22.5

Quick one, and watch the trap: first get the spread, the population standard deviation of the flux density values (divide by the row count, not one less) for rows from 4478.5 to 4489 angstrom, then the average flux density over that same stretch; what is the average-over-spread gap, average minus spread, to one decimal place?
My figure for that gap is 22.3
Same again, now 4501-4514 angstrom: 23.8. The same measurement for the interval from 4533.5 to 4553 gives 22.2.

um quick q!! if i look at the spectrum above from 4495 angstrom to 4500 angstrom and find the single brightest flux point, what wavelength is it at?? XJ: 4495.54 angstrom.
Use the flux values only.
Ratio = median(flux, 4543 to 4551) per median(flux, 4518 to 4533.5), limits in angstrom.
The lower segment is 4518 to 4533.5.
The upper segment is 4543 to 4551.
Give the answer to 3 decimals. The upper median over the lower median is 1.004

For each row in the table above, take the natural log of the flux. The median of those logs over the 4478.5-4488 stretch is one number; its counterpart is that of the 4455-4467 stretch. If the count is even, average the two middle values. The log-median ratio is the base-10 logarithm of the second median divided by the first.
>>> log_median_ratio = -0.0078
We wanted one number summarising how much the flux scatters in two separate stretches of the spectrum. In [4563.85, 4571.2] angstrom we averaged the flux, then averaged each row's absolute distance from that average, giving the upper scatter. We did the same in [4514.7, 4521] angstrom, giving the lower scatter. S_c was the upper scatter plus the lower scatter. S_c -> 0.99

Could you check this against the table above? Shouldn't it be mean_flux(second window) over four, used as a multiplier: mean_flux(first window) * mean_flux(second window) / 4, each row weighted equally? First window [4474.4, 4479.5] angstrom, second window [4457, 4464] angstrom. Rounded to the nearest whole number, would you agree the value 129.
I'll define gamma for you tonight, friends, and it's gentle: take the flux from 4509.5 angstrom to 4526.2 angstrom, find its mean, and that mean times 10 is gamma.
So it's 242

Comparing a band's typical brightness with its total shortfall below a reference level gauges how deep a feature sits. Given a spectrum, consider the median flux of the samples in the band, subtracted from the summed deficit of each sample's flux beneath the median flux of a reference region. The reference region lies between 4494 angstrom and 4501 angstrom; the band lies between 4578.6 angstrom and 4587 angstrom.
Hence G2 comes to -19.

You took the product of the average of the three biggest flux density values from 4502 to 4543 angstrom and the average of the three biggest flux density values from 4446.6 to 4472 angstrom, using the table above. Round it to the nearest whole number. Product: 638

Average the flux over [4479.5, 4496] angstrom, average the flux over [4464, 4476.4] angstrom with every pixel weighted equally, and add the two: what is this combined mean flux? 46.1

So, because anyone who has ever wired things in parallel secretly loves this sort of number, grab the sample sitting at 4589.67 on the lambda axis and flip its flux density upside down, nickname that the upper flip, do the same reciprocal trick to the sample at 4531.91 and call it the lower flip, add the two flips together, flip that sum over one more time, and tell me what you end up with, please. 11.5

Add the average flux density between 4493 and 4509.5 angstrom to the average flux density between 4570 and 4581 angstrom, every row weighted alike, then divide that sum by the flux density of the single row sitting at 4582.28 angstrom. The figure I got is 2.13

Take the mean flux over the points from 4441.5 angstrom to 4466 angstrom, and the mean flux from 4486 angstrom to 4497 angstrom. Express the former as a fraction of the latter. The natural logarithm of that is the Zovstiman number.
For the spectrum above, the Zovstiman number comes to -0.01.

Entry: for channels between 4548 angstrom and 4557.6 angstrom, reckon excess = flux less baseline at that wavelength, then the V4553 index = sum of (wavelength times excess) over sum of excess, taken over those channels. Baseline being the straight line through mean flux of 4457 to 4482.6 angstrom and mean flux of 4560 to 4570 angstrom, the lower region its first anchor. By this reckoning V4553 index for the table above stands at 4551.0 angstrom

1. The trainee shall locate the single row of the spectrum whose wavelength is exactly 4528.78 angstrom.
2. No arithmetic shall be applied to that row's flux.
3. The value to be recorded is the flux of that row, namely 22.91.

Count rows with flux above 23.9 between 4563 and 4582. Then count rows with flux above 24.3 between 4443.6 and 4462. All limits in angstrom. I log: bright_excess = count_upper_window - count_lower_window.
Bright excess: 11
